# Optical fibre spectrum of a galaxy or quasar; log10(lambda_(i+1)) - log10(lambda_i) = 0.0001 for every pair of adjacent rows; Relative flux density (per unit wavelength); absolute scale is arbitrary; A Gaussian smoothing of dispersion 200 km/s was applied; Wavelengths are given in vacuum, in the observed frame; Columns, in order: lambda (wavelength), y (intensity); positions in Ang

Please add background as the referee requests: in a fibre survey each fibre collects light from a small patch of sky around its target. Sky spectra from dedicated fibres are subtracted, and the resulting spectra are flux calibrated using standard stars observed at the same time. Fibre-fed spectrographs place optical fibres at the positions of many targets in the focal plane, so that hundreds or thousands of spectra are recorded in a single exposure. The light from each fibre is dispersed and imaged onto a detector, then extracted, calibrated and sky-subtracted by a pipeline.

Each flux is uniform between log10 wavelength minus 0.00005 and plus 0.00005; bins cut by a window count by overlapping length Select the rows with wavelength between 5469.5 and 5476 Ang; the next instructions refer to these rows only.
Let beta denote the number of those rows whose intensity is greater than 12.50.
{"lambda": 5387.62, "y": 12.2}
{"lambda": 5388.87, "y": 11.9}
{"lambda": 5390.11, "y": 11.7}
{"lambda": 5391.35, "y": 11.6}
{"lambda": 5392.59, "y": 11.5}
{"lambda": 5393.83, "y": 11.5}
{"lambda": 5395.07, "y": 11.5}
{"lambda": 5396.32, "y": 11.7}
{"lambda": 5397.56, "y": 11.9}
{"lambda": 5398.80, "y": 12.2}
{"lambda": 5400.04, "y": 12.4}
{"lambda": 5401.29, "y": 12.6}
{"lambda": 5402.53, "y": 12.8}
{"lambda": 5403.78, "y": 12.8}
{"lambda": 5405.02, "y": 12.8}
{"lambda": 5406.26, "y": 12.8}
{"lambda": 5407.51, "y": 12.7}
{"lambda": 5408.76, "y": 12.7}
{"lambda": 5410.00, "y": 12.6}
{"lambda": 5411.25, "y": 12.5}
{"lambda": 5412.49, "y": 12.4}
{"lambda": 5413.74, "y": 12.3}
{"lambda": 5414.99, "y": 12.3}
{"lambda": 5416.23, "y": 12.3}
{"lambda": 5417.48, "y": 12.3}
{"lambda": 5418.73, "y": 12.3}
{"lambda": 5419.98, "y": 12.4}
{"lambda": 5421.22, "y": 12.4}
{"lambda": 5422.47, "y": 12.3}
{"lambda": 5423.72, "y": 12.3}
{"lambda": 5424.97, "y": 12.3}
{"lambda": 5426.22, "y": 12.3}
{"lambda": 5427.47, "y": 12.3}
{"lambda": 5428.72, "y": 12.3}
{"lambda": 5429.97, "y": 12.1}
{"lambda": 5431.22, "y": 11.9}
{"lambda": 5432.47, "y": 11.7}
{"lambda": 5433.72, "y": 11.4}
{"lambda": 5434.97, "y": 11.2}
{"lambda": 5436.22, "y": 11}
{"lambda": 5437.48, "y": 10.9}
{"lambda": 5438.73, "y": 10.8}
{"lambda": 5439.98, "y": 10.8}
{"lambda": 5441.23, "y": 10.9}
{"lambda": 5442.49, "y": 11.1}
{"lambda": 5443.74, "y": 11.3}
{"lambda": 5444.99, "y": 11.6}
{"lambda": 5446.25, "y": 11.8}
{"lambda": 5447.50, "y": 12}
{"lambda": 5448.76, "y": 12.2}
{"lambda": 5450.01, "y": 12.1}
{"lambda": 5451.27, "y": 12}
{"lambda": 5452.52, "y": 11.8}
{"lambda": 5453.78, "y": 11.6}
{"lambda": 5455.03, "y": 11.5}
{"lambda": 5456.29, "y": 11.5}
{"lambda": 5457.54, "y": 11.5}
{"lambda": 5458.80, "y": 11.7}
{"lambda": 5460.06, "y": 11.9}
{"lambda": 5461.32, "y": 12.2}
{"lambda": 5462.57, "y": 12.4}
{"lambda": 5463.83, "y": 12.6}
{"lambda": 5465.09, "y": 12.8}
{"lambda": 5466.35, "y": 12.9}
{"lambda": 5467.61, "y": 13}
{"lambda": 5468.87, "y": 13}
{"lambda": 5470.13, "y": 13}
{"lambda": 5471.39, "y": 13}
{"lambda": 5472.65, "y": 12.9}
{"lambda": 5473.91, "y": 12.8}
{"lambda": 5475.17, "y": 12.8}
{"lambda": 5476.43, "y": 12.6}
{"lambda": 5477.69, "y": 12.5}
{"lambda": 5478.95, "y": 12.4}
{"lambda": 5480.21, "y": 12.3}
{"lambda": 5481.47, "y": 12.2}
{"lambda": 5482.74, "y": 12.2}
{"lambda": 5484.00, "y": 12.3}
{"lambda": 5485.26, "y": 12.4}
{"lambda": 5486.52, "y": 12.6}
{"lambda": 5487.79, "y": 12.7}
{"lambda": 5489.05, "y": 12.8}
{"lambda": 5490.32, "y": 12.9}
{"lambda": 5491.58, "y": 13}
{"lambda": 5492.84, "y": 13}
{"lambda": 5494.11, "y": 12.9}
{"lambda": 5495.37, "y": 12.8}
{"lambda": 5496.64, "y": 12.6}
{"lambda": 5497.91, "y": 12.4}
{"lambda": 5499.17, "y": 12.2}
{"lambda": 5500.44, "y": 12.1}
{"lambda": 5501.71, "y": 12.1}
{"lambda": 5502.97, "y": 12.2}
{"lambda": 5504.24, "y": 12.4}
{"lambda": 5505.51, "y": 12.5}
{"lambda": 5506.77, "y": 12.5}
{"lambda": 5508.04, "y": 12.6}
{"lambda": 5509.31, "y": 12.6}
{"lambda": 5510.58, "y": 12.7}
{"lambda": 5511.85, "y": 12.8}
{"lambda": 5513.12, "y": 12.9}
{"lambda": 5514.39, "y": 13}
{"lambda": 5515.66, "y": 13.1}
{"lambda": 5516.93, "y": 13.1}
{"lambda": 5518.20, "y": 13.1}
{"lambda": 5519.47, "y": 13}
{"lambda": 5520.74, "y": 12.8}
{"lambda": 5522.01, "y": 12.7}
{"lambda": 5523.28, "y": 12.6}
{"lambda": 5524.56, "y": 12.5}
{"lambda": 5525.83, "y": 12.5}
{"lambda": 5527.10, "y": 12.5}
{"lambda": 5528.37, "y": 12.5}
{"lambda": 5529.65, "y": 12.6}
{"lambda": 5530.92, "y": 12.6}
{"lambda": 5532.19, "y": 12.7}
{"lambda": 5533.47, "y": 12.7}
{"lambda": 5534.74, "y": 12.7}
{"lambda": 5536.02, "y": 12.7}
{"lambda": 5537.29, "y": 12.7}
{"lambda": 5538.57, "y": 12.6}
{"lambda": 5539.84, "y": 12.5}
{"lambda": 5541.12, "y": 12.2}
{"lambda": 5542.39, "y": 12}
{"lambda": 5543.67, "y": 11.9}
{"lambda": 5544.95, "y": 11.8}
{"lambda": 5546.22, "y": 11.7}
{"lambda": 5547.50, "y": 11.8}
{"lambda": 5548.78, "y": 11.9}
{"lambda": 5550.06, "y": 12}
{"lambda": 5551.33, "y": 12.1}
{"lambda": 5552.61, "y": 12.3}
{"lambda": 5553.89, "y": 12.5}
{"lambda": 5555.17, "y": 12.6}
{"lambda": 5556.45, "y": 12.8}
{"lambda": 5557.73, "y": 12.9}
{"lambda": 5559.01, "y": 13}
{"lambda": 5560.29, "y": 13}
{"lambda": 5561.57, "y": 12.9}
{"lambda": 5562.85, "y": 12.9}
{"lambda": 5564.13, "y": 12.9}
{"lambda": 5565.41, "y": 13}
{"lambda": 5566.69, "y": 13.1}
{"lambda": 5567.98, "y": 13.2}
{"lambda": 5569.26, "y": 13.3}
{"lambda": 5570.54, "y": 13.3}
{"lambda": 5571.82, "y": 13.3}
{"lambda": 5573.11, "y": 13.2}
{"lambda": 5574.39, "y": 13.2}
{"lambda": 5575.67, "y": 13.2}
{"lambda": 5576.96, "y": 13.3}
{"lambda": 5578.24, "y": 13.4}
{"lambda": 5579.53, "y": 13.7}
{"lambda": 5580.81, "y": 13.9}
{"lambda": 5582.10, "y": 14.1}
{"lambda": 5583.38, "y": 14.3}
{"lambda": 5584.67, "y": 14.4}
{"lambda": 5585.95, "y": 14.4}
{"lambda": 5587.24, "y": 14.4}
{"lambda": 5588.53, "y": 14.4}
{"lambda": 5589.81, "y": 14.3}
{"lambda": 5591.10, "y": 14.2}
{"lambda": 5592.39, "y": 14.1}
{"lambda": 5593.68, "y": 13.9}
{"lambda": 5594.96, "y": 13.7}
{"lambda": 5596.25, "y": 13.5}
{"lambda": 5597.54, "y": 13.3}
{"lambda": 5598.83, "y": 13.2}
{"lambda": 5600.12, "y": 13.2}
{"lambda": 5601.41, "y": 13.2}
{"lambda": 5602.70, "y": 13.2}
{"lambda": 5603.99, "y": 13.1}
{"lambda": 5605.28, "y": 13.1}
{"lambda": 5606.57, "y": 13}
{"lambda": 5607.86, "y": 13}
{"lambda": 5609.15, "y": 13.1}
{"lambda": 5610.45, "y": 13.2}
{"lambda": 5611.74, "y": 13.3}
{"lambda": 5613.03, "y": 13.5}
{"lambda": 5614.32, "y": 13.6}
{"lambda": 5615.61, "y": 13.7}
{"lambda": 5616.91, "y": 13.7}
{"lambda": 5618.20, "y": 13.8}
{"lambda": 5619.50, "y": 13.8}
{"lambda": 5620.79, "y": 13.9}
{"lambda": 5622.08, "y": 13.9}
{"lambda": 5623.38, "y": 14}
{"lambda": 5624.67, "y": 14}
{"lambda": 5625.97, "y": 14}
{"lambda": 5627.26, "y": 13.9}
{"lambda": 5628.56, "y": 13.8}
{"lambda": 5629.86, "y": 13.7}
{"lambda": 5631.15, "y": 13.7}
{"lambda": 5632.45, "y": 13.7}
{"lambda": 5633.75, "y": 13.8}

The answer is 5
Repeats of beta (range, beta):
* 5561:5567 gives 5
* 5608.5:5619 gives 8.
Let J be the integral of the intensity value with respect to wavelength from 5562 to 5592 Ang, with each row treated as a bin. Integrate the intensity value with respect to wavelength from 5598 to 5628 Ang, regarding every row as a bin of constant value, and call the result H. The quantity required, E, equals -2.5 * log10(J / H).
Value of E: -0.01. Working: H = 405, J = 409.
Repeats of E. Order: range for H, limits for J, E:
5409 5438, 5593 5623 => -0.15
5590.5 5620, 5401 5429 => 0.14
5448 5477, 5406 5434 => 0.04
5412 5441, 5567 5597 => -0.19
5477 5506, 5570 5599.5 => -0.12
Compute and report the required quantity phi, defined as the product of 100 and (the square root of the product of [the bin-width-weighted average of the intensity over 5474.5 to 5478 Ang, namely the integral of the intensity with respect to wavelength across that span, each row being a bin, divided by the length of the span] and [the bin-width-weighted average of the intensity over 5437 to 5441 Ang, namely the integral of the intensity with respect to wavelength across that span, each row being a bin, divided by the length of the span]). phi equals 1172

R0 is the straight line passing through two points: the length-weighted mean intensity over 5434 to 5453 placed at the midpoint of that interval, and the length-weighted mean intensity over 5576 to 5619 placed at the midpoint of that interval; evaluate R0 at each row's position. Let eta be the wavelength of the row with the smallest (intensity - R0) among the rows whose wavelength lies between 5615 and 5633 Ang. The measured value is 5632.45 Ang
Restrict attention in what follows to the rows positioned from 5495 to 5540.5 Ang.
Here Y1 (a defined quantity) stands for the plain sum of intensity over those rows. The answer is 455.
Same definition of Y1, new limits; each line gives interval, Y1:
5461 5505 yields 441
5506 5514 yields 76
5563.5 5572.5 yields 92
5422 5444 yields 209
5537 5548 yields 109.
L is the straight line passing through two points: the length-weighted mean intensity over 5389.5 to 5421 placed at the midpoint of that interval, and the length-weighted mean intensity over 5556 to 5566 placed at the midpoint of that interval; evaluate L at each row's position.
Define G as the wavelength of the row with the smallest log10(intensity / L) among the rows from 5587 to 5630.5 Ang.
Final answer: 5607.86 Ang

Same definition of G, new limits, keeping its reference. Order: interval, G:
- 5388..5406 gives 5395.07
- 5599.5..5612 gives 5607.86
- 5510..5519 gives 5510.58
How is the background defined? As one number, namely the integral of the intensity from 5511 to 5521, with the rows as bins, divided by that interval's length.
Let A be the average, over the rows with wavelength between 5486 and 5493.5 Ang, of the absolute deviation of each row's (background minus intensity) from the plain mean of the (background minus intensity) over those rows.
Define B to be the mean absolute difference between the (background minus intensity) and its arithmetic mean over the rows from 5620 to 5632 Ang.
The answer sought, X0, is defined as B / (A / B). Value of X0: 0.07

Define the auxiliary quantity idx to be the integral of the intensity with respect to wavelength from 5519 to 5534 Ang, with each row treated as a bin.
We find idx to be 190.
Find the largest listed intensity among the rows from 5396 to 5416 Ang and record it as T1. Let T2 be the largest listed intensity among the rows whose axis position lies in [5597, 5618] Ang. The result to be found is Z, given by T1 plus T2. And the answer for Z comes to 26.5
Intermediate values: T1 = 12.8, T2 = 13.7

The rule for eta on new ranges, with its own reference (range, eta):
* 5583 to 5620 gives 5607.86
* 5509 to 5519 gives 5509.31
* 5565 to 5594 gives 5565.41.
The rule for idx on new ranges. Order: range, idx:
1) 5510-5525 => 193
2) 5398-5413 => 189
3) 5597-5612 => 197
